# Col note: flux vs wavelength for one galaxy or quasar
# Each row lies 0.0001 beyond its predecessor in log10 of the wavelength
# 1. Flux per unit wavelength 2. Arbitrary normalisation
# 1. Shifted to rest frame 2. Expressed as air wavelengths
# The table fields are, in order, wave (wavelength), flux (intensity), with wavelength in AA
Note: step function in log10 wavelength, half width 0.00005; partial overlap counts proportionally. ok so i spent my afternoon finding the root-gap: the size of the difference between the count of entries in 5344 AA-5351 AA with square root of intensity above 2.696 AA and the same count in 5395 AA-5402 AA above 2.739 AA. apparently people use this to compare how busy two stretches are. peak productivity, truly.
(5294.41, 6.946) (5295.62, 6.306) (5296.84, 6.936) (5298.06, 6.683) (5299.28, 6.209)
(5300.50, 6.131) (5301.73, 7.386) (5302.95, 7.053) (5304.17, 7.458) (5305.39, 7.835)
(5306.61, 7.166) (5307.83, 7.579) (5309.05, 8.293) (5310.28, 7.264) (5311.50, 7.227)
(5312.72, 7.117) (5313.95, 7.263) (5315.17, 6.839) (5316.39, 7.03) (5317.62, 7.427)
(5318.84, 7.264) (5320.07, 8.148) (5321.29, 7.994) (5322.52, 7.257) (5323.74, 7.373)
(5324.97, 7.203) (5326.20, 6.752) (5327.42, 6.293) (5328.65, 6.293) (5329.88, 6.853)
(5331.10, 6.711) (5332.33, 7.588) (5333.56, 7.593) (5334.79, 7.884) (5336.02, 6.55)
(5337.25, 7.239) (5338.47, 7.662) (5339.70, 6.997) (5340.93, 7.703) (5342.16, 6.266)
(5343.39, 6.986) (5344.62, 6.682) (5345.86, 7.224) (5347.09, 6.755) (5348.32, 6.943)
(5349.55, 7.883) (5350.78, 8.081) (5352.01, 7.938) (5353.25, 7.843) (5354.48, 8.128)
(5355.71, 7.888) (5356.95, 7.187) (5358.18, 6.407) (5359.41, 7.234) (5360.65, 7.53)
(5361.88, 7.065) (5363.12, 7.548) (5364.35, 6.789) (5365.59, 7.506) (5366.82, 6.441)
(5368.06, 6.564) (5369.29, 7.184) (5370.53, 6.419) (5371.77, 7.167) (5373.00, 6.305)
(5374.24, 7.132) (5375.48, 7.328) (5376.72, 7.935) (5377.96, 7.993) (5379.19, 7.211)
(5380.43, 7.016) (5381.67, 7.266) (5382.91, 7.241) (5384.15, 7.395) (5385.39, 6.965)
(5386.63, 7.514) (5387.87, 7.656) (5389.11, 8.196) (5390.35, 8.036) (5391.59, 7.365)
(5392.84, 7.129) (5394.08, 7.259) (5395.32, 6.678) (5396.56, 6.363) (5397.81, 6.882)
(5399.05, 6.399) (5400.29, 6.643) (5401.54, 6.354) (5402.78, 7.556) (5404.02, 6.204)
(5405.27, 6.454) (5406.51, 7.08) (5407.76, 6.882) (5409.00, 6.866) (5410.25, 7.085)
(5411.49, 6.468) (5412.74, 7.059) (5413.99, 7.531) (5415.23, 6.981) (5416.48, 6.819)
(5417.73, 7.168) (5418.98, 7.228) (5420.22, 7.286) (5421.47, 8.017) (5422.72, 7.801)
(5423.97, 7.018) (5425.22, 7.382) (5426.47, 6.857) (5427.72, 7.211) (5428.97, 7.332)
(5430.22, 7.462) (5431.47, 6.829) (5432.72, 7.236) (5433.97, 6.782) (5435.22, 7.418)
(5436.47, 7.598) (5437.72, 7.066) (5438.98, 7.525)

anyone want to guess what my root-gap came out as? 2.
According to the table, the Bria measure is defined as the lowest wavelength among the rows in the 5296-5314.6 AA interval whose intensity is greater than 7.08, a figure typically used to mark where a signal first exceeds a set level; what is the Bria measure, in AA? 5301.73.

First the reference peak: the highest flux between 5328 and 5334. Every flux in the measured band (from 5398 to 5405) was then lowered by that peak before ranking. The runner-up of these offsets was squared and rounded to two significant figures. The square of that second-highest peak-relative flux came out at 0.90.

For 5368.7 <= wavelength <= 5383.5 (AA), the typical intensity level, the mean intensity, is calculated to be 7.18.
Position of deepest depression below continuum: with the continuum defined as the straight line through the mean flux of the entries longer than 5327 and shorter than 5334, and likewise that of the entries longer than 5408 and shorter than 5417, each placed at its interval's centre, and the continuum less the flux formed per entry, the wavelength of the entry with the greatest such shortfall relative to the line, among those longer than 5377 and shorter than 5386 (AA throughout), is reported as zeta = 5385.39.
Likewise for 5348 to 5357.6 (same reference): 5348.32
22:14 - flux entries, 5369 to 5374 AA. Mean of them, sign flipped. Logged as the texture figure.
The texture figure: -6.77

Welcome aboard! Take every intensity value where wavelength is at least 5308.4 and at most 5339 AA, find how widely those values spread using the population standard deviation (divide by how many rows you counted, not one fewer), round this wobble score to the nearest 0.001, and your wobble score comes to 0.512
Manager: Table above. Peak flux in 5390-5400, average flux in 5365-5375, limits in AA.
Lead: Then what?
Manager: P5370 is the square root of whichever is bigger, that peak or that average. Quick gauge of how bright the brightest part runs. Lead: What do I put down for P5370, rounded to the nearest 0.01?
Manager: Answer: 2.83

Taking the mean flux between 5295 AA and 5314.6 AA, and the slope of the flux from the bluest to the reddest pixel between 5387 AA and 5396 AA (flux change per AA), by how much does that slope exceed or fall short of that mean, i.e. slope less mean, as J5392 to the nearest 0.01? -7.25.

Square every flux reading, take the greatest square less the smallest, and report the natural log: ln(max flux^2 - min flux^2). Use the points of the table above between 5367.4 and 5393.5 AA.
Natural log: 3.31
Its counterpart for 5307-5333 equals 3.37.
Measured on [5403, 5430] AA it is 3.25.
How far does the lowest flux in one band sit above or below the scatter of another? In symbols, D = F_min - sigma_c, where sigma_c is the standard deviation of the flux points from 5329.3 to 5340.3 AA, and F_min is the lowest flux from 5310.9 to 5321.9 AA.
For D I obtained 6.4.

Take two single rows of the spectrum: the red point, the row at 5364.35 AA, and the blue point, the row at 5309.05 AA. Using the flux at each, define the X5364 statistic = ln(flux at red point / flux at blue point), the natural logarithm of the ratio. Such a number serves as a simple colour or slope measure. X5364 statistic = -0.20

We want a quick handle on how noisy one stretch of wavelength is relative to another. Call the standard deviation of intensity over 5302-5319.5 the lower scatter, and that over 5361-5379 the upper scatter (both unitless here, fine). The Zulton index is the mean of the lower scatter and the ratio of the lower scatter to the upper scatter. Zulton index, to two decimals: 0.52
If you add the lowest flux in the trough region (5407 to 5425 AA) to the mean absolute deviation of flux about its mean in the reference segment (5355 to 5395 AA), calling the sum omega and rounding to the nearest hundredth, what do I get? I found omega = 6.83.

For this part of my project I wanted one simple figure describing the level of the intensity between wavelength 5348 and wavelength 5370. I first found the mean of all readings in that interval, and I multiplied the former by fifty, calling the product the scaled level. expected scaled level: 367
